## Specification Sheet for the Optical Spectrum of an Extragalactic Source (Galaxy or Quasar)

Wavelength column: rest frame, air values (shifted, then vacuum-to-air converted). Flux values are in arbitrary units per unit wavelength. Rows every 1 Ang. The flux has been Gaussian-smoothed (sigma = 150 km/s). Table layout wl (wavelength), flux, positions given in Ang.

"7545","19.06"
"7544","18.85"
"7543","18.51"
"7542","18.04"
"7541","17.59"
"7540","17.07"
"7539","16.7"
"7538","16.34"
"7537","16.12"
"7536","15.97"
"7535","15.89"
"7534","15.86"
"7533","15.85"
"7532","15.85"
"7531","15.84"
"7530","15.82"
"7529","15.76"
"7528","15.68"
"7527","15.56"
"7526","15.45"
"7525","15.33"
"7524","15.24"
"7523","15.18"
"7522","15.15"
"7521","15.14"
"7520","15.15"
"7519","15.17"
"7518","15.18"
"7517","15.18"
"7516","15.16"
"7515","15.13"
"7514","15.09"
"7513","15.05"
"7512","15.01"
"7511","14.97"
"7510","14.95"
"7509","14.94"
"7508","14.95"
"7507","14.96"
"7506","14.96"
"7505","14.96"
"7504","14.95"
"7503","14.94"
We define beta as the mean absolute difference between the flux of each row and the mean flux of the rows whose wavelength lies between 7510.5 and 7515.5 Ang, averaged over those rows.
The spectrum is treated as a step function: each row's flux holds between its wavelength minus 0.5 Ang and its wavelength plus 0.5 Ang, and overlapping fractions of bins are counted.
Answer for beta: 0.05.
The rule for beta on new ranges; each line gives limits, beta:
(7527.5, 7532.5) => 0.06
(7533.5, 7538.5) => 0.16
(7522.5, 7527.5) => 0.12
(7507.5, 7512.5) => 0.02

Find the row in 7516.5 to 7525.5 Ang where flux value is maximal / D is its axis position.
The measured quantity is 7525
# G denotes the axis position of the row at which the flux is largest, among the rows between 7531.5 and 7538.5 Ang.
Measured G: 7538 Ang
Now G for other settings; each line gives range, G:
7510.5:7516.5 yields 7516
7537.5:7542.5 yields 7542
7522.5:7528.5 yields 7528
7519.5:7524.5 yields 7524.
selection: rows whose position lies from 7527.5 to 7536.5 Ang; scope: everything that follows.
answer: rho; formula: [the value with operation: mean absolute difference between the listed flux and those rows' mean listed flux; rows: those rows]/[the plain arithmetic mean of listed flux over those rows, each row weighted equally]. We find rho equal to 0.003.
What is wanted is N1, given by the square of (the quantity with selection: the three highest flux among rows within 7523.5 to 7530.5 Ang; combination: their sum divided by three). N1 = 248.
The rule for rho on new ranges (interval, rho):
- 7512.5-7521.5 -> 0.002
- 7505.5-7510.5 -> 0.000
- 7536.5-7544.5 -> 0.049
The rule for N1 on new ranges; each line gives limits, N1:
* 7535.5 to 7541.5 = 293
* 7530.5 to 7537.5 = 256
